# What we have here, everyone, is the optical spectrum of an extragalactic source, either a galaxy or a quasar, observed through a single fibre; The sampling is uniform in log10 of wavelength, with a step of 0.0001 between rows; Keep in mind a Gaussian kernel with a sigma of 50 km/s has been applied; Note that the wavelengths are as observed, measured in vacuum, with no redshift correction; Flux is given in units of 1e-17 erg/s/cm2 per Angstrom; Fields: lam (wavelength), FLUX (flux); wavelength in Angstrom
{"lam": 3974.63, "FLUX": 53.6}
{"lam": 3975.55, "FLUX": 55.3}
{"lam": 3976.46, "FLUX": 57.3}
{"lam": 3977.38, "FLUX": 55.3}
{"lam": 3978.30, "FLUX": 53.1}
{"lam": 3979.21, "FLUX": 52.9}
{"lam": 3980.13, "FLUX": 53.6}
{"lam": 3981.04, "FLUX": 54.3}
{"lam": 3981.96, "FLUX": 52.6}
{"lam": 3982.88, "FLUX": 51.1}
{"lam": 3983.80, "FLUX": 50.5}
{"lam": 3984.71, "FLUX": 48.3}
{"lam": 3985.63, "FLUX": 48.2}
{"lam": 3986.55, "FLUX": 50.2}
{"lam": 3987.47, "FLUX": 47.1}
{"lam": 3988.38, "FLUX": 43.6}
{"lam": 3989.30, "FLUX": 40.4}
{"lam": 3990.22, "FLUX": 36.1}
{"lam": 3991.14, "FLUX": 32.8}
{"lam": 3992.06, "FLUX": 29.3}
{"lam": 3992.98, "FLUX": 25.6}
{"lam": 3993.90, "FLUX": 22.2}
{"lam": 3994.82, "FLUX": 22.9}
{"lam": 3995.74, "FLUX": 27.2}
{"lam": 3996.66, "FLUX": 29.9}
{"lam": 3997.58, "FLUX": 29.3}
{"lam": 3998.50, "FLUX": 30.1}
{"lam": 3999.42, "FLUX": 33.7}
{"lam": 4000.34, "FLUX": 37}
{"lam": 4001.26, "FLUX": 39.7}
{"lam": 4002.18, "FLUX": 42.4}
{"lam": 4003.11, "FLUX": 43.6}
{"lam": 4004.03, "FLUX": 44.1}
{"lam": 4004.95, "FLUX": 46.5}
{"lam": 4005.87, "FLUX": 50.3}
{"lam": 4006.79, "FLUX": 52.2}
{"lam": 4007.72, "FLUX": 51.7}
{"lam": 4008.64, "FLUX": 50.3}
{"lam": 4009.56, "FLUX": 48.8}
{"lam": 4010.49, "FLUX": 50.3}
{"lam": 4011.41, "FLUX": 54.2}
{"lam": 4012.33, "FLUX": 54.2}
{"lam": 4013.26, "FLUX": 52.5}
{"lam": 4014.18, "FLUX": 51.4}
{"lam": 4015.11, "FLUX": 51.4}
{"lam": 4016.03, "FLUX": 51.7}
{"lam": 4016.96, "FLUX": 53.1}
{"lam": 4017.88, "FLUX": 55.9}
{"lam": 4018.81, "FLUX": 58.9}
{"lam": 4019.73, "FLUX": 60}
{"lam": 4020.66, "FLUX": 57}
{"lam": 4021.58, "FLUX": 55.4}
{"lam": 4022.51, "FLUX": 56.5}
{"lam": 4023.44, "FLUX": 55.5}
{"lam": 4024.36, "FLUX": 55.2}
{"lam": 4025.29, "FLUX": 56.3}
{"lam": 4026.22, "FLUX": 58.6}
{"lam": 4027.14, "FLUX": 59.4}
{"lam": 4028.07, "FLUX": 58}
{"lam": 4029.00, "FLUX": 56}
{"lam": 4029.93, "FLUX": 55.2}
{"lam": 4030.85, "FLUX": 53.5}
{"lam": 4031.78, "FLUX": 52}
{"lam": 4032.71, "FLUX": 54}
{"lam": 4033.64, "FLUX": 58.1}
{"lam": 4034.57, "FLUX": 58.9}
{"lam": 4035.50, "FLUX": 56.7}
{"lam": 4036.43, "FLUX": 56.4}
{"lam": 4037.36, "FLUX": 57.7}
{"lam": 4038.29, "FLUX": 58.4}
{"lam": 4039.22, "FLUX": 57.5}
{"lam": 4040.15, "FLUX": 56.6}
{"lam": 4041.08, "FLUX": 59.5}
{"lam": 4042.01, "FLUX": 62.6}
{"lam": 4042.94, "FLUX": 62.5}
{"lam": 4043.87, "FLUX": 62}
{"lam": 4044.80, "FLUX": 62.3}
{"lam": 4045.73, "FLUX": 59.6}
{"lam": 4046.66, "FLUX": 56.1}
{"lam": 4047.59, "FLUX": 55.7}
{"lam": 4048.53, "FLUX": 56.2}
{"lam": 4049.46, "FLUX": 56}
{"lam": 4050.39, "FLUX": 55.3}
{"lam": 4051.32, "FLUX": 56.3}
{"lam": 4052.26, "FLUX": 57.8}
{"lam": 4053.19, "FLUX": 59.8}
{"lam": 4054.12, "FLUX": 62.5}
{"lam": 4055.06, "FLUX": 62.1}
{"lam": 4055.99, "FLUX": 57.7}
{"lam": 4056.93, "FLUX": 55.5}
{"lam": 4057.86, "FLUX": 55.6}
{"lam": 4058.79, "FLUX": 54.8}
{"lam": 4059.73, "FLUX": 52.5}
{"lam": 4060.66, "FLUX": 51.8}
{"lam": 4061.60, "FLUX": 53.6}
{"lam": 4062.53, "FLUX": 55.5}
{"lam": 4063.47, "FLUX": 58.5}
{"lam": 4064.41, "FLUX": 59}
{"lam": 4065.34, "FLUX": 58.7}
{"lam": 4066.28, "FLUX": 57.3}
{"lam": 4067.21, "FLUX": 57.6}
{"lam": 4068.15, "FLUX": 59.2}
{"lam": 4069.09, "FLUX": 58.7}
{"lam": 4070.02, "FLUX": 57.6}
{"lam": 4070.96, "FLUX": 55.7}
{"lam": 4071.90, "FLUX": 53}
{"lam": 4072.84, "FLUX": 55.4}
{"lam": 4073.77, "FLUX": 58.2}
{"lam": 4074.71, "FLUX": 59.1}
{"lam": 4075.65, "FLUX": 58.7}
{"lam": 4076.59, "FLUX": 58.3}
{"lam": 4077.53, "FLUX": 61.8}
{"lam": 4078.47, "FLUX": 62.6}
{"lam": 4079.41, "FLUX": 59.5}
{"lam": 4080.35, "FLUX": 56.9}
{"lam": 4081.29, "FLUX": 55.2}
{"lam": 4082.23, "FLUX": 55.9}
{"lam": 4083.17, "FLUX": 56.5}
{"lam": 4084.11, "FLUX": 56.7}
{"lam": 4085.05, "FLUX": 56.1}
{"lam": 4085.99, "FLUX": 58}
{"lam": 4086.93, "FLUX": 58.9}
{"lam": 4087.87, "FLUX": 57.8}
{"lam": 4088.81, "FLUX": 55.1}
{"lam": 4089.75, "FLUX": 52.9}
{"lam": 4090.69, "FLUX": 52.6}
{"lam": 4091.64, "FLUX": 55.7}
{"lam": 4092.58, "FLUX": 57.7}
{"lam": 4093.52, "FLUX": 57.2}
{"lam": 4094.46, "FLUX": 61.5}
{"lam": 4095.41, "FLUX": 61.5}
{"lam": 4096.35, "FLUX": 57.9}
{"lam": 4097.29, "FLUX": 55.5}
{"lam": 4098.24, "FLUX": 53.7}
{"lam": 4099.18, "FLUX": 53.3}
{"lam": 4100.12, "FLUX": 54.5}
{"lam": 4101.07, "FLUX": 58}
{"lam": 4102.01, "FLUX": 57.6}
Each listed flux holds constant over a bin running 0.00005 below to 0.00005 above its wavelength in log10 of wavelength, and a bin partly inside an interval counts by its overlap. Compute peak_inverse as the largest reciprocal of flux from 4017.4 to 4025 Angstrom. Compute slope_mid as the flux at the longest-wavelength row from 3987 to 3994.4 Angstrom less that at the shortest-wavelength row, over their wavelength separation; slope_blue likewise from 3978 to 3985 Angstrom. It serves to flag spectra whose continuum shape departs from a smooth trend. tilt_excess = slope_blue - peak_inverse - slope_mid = 3.1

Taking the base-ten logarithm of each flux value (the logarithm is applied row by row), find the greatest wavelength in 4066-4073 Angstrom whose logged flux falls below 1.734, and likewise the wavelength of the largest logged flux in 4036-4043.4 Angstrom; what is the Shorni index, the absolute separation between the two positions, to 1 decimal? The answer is 29.9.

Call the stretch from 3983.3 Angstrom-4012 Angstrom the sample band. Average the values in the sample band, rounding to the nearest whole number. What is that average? 41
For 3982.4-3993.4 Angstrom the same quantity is 42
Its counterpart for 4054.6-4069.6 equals 57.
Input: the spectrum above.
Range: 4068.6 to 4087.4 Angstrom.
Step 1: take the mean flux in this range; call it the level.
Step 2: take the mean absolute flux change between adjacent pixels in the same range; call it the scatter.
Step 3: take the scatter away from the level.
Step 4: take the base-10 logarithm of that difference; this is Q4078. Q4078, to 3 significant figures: 1.75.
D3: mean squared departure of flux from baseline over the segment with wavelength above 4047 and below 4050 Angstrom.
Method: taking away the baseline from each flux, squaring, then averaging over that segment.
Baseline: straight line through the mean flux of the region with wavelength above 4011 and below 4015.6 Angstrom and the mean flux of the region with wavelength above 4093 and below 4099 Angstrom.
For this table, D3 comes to 1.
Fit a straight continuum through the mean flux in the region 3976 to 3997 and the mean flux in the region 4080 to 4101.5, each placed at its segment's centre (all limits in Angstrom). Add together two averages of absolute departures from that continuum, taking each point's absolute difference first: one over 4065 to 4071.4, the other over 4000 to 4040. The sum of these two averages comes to 11.1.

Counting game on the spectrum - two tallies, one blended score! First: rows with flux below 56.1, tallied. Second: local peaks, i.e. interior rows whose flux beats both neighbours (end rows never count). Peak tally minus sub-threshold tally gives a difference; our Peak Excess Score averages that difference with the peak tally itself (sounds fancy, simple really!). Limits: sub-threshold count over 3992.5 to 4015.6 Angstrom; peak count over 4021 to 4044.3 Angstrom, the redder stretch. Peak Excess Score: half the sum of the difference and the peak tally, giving -7.5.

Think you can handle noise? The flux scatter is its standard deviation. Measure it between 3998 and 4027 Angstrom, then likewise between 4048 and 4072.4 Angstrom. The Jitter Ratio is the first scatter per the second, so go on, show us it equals 2.8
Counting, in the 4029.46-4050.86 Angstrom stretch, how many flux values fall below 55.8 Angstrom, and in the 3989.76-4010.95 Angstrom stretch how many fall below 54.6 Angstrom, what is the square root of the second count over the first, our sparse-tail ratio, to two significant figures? 2.0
